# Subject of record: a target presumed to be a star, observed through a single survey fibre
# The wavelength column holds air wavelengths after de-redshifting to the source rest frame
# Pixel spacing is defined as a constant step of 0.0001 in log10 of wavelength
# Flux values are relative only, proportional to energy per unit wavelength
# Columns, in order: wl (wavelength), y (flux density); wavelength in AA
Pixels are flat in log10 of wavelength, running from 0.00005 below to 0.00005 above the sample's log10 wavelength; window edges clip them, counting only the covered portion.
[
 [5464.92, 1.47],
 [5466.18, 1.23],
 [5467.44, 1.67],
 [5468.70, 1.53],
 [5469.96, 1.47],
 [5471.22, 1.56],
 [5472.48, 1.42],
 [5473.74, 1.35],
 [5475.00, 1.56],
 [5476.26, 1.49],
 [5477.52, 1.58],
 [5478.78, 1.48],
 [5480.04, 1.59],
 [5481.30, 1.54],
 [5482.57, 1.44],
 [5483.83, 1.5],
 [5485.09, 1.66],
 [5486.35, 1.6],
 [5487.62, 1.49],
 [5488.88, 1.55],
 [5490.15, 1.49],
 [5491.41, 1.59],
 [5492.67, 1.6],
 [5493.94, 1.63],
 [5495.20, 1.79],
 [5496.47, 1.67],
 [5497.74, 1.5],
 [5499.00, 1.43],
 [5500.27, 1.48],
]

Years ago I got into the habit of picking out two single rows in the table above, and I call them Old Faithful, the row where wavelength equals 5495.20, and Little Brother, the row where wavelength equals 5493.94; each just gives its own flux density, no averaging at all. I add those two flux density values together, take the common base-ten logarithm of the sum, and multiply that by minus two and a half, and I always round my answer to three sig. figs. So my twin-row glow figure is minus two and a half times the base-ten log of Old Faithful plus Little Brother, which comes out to -1.34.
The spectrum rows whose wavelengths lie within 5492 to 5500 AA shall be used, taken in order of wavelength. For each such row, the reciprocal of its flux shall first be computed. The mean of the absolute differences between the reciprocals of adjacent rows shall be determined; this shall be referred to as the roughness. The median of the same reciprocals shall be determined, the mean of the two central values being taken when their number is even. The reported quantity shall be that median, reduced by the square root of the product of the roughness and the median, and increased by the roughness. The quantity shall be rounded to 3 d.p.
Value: 0.501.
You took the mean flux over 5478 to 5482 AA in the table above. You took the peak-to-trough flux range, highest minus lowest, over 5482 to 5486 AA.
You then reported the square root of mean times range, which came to 0.58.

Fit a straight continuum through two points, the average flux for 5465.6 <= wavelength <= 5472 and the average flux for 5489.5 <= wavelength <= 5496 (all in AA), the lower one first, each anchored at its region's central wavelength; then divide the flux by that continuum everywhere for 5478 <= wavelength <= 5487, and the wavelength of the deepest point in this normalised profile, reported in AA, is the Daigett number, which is 5482.57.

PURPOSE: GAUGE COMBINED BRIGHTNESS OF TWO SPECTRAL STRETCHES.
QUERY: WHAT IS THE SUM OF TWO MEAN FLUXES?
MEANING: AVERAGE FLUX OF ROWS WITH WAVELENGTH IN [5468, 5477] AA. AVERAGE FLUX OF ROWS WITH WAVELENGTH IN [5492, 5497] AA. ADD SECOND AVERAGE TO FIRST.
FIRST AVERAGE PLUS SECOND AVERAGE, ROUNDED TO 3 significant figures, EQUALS 3.16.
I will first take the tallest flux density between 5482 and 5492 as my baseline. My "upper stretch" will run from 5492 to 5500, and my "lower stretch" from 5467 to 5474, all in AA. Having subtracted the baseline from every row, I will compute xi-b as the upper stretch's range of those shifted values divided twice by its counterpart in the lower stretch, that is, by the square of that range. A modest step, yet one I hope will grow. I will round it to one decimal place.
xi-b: 3.5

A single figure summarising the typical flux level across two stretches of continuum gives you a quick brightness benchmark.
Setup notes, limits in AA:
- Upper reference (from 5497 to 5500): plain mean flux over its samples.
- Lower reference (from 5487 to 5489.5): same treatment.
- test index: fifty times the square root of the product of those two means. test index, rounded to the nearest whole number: 75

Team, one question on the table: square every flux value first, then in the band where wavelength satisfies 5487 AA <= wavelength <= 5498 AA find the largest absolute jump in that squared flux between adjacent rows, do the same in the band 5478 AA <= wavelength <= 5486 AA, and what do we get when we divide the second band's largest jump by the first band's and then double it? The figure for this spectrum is 1.85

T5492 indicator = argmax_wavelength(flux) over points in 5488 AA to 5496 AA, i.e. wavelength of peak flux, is 5495.20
